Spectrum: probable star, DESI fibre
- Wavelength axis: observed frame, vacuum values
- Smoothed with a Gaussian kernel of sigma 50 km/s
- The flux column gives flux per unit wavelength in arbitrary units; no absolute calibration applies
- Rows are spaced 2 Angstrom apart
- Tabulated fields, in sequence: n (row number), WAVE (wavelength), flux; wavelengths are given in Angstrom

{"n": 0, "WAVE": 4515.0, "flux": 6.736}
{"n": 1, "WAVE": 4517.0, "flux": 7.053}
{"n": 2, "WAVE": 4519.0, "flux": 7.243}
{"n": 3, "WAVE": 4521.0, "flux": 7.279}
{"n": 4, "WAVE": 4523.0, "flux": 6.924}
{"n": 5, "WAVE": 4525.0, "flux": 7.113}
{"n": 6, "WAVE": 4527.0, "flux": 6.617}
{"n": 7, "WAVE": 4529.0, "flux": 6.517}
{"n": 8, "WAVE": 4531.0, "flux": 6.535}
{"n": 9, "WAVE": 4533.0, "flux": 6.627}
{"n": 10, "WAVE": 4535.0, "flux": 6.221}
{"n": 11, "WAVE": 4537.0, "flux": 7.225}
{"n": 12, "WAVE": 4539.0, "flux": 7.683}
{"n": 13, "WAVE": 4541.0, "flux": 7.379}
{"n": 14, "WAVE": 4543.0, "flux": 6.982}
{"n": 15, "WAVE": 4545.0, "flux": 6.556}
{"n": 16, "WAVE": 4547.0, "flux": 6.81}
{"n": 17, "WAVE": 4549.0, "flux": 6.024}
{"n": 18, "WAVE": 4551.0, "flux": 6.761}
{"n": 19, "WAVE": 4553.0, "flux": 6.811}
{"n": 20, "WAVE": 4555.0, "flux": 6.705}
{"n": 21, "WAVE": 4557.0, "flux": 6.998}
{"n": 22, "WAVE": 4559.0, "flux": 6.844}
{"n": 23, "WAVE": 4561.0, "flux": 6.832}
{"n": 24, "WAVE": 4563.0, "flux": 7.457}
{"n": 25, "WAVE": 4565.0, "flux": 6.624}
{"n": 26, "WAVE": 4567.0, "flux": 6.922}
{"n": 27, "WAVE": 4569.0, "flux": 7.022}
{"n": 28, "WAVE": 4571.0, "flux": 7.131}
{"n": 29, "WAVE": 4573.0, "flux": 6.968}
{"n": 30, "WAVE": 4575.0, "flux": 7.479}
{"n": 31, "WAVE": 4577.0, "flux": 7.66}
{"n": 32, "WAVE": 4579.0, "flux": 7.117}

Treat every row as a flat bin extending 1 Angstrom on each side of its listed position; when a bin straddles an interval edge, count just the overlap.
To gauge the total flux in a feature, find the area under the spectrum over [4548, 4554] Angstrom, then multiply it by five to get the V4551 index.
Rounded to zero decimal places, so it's 196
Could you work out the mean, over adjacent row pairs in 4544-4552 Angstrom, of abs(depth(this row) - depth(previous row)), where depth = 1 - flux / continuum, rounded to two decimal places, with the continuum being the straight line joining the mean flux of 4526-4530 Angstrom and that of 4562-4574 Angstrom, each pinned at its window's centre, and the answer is 0.09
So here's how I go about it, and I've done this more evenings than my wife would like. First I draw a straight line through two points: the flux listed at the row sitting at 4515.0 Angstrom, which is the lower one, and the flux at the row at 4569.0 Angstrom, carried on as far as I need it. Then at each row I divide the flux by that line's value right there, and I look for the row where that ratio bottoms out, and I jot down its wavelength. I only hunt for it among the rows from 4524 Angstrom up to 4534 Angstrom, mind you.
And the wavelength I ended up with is 4529.0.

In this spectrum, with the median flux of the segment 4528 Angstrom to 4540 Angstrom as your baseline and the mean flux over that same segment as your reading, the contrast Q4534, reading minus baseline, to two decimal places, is 0.22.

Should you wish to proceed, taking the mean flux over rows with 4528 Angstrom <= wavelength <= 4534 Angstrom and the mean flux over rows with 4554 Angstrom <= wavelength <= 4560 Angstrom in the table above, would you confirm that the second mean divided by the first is 1.04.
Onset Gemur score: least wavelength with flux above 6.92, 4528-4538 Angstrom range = 4537.0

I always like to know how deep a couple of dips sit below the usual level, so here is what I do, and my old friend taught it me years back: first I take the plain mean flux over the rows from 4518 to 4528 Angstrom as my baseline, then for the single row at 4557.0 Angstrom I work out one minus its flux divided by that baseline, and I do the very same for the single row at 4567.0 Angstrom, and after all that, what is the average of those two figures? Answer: 0.01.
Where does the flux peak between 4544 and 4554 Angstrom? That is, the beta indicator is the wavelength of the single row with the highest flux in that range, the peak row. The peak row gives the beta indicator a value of 4553.0 Angstrom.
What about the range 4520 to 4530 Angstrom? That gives 4521.0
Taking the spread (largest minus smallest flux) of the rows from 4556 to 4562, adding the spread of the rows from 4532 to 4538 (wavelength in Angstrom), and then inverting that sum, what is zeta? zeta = 0.9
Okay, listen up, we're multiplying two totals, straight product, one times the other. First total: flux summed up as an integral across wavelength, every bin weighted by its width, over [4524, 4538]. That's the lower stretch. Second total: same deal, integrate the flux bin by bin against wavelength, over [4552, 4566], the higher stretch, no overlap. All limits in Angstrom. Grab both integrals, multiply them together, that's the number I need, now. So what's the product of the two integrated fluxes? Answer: 9047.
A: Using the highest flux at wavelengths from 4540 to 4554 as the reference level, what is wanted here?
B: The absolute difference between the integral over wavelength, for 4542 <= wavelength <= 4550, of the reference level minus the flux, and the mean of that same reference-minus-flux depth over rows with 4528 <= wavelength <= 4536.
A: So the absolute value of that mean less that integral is 5.4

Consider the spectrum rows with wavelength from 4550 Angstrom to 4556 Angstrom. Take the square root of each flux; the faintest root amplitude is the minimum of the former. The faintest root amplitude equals 2.59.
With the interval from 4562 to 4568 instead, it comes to 2.57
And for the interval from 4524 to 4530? 2.55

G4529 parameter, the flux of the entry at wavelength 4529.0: 6.517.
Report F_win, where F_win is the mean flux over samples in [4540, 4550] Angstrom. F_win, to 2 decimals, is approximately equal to 6.75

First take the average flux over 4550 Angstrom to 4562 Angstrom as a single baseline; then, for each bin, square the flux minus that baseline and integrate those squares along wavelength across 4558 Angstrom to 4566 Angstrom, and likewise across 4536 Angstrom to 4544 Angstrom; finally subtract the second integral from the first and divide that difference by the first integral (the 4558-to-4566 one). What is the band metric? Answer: -1.8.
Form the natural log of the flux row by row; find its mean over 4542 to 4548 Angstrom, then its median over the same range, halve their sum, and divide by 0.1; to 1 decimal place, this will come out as 19.2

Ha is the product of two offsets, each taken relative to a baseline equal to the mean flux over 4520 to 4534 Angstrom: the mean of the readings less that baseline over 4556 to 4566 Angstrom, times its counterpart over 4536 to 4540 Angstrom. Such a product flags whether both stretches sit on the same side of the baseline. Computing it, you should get 0.10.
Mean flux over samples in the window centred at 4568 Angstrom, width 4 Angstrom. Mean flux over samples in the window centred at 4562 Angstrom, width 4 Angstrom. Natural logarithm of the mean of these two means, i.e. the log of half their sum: 1.95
